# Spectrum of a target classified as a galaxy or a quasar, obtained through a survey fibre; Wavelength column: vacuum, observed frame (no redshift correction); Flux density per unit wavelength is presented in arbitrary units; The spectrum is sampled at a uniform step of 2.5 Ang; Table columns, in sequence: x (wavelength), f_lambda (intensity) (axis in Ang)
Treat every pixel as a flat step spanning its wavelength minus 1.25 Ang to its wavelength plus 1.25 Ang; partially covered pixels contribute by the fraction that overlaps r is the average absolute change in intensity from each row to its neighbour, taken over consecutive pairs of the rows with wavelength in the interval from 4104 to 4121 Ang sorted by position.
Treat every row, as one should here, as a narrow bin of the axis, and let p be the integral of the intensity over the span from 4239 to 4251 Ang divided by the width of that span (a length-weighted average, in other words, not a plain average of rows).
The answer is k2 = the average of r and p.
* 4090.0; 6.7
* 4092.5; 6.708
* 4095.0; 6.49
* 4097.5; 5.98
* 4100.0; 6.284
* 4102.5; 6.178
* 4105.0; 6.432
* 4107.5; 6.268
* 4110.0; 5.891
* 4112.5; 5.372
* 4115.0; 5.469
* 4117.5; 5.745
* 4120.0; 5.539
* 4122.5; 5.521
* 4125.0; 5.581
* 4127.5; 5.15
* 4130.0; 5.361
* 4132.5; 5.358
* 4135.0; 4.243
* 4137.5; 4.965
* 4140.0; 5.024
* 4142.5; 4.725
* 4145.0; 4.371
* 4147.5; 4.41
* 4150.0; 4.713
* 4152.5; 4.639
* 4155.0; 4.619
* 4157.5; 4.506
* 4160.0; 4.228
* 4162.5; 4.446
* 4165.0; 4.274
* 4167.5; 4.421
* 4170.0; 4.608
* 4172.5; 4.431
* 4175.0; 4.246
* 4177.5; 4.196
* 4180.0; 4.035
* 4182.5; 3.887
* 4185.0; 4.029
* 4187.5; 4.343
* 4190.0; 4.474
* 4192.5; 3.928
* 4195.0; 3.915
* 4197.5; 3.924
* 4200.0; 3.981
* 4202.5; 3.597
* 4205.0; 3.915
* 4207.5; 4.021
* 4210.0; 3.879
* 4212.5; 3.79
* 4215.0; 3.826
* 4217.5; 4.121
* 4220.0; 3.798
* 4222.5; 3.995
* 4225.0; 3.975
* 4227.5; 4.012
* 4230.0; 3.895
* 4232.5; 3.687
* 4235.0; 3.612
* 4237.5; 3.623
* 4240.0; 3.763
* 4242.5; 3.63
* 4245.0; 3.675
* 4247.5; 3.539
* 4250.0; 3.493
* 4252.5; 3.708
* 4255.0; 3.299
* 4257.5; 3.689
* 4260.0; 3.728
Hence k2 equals 1.95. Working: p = 3.62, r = 0.27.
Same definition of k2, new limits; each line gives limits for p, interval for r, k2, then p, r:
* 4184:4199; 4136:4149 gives 2.14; 4.10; 0.19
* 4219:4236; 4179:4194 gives 2.06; 3.86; 0.26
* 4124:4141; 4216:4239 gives 2.61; 5.09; 0.12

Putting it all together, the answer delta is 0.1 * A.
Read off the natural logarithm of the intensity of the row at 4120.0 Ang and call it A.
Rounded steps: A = 1.71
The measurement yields 0.171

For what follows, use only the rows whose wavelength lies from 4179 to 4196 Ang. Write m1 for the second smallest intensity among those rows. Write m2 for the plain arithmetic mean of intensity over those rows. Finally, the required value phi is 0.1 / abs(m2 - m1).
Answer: 0.58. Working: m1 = 3.915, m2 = 4.1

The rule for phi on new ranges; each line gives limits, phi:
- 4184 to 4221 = 0.56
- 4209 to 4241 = 0.45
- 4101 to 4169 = 0.12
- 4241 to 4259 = 1.20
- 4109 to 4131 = 0.65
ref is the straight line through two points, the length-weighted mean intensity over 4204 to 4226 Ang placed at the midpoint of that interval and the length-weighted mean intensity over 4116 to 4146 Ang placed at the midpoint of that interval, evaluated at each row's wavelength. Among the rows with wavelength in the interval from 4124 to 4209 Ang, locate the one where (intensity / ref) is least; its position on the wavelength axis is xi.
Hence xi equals 4135.0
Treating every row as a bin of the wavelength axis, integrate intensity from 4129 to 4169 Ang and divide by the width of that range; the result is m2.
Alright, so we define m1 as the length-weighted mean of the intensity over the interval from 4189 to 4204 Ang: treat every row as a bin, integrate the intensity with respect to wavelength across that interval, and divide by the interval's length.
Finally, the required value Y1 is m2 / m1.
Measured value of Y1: 1.17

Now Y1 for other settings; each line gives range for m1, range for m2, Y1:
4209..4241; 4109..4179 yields 1.26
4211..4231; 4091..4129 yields 1.50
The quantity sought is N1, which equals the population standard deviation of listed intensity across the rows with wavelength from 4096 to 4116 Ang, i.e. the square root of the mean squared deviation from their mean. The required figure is 0.36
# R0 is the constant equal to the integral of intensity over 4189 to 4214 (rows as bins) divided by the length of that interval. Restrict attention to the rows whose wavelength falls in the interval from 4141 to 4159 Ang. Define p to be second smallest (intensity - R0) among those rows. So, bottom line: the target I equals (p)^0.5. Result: 0.7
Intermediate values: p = 0.5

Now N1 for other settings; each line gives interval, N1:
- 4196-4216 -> 0.12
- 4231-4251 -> 0.08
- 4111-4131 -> 0.17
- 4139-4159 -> 0.19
